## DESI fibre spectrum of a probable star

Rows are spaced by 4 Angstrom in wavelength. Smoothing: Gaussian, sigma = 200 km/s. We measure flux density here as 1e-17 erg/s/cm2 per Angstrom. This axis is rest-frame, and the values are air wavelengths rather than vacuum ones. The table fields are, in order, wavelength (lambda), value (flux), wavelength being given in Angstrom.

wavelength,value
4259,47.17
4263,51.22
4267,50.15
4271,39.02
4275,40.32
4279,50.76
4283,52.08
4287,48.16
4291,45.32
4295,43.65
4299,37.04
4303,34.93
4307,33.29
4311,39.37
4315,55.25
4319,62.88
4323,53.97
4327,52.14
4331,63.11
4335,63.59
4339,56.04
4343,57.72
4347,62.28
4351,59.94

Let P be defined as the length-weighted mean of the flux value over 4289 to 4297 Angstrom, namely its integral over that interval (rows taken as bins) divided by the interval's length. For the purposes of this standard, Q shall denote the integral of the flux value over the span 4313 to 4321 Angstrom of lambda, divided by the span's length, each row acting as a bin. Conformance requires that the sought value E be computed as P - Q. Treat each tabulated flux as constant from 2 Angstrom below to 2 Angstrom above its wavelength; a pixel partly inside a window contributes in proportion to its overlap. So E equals -15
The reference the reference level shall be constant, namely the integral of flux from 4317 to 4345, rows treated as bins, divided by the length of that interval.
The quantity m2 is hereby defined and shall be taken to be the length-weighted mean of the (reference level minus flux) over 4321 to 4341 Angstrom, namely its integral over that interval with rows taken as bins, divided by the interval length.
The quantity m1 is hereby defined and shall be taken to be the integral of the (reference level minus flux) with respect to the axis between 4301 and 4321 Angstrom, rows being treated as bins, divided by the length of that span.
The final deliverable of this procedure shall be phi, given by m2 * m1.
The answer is 10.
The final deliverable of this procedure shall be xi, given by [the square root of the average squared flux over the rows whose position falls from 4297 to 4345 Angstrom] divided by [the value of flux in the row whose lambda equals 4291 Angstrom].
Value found 1.1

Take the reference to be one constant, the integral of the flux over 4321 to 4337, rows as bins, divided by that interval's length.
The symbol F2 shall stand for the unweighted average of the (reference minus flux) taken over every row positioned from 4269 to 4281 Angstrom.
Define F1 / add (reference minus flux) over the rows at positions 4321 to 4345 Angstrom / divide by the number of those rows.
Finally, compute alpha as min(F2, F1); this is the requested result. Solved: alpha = 0.4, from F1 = 0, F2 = 14.8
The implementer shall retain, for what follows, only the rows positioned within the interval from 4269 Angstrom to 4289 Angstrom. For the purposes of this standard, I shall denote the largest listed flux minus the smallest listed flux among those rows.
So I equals 13.1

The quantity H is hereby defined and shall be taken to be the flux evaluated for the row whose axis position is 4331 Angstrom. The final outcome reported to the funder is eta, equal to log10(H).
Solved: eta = 1.80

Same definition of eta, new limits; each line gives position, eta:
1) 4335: 1.80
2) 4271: 1.59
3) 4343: 1.76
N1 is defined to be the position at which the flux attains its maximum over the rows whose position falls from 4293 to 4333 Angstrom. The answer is 4331 Angstrom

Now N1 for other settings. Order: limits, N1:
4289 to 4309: 4291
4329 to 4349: 4335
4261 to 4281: 4263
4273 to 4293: 4283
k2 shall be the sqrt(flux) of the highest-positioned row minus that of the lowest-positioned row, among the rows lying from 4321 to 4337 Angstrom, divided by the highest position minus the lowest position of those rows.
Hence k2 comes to 0.05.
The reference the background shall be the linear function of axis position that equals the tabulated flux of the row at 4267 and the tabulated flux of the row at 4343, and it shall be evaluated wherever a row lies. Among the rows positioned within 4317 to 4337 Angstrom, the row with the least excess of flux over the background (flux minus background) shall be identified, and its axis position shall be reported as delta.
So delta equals 4327 Angstrom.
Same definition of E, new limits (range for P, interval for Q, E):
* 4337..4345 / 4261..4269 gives 6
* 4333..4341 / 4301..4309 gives 26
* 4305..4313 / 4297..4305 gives 0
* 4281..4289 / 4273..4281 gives 5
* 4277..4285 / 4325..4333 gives -6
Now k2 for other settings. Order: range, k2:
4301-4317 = 0.13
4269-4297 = 0.02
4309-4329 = 0.06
